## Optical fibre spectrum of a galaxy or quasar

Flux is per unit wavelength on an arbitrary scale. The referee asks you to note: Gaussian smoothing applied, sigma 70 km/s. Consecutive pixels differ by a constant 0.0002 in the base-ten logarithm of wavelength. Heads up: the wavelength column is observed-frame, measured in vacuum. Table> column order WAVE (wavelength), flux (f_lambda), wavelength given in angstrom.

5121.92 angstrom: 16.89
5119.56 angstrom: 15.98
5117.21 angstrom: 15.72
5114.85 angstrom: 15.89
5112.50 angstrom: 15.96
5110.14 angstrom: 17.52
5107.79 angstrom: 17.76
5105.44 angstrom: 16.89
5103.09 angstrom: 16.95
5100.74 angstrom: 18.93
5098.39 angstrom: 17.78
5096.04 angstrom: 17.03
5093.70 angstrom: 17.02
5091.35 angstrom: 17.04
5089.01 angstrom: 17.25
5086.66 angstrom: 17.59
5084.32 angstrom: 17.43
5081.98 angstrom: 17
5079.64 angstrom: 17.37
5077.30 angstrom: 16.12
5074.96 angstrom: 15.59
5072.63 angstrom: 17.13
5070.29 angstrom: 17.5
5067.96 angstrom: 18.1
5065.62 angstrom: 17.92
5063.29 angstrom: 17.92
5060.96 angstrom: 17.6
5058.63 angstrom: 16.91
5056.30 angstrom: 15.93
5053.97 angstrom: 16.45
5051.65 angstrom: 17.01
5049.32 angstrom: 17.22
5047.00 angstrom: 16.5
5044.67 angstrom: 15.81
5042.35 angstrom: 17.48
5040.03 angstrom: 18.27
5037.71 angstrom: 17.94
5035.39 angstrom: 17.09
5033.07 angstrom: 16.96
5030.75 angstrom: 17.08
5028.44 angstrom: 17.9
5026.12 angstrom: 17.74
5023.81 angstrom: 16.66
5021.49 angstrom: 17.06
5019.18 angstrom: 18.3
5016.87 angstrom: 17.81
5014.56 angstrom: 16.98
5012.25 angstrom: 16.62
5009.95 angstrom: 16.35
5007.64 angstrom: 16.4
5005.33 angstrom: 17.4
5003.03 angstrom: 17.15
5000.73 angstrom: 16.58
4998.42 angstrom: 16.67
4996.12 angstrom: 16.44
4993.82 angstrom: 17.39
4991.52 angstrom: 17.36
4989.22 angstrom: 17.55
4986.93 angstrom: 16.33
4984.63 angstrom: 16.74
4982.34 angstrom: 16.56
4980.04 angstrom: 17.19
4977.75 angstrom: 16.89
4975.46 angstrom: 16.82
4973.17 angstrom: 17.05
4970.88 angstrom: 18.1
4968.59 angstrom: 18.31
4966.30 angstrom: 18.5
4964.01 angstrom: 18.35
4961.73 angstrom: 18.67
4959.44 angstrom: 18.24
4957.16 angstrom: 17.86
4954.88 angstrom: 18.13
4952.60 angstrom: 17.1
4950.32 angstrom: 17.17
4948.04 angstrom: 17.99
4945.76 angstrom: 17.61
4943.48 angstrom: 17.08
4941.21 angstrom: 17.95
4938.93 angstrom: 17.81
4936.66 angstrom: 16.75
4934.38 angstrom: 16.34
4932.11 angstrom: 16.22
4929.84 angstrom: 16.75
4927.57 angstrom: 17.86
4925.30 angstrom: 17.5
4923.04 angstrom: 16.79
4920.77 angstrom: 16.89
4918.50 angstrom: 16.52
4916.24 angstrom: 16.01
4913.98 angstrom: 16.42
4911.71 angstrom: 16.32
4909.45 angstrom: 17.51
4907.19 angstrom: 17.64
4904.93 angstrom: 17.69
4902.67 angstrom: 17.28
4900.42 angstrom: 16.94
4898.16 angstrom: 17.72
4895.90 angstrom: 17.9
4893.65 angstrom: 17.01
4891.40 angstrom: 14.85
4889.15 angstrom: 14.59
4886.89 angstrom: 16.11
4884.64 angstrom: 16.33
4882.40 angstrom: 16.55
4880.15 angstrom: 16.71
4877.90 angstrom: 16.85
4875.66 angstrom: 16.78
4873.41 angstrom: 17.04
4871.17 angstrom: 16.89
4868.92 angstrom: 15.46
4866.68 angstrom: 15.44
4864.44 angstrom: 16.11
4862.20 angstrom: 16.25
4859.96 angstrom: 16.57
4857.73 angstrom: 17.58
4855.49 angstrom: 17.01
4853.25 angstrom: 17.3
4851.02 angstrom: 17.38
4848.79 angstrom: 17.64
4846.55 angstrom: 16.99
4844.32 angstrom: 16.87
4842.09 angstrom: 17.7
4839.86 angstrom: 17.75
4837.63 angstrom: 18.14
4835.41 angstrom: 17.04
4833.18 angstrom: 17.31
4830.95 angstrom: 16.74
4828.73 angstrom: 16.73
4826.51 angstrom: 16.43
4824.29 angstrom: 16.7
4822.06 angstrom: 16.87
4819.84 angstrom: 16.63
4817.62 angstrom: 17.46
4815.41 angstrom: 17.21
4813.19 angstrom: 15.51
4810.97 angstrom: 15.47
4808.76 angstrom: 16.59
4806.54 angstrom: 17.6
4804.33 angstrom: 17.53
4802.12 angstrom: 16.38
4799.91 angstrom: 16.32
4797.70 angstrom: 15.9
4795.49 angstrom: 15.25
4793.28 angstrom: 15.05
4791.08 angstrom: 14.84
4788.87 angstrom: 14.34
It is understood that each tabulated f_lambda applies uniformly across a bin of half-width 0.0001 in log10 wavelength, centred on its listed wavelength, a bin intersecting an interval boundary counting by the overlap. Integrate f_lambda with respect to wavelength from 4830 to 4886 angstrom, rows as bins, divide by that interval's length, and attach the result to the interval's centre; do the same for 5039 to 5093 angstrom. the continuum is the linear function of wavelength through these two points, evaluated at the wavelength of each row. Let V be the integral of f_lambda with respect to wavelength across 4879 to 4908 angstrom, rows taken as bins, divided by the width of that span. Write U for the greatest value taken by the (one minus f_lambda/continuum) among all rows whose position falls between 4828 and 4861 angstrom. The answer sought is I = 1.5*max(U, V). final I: 25.1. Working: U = 0.02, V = 16.7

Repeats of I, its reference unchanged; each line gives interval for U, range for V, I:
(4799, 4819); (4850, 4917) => 25.0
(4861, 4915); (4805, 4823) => 25.0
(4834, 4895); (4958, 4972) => 27.5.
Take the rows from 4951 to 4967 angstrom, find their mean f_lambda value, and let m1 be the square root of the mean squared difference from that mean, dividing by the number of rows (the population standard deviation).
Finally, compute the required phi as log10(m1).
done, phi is -0.32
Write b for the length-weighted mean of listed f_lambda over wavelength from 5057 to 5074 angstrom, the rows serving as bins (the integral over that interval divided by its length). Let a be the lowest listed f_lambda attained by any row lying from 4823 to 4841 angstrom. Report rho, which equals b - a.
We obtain 1.1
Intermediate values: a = 16.43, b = 17.5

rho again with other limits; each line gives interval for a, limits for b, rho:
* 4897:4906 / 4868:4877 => -0.4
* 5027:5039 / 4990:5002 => -0.1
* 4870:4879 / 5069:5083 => 0.0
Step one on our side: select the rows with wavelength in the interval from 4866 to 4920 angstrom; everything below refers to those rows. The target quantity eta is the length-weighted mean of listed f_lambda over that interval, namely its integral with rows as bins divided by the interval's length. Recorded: 16.6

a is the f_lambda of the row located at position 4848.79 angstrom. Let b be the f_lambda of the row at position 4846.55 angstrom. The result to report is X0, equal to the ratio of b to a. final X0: 0.96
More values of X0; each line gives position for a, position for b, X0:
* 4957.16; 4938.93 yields 1.00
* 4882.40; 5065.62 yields 1.08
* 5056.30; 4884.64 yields 1.03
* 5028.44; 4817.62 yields 0.98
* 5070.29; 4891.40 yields 0.85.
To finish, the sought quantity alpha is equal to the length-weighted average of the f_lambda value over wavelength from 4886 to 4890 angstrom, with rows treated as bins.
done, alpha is 15.3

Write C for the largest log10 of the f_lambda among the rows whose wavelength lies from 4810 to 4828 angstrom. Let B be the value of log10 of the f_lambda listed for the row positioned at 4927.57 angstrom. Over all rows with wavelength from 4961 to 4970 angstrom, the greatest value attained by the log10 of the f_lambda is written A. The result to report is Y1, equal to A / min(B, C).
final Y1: 1.023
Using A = 1.271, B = 1.25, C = 1.24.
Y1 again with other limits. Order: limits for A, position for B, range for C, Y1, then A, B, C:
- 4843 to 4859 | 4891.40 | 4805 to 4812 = 1.064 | 1.246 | 1.17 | 1.25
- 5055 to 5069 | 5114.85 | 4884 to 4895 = 1.047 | 1.258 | 1.20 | 1.23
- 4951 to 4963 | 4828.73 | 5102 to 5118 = 1.039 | 1.271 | 1.22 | 1.25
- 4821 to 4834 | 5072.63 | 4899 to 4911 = 1.004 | 1.238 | 1.23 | 1.25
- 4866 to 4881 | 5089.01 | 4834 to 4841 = 0.996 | 1.231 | 1.24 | 1.26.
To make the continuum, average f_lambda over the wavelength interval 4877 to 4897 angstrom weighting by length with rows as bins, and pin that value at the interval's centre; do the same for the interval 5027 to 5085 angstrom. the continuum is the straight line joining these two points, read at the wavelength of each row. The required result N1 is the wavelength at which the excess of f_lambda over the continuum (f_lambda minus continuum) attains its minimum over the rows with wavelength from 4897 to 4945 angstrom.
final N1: 4916.24 angstrom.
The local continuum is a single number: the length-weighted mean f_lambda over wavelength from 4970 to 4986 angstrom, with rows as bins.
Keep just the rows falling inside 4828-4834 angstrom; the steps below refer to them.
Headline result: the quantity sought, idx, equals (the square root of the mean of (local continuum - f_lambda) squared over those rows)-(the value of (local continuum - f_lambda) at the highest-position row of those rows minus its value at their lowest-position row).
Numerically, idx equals 0.9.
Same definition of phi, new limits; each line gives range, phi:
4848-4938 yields -0.12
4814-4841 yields -0.31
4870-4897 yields -0.05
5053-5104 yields -0.13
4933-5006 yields -0.17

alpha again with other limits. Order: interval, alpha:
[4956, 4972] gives 18.3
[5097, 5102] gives 18.3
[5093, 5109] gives 17.5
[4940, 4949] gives 17.6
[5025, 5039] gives 17.5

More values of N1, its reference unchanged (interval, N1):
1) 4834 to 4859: 4844.32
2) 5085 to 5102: 5096.04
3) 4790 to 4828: 4791.08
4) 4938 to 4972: 4952.60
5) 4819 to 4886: 4866.68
